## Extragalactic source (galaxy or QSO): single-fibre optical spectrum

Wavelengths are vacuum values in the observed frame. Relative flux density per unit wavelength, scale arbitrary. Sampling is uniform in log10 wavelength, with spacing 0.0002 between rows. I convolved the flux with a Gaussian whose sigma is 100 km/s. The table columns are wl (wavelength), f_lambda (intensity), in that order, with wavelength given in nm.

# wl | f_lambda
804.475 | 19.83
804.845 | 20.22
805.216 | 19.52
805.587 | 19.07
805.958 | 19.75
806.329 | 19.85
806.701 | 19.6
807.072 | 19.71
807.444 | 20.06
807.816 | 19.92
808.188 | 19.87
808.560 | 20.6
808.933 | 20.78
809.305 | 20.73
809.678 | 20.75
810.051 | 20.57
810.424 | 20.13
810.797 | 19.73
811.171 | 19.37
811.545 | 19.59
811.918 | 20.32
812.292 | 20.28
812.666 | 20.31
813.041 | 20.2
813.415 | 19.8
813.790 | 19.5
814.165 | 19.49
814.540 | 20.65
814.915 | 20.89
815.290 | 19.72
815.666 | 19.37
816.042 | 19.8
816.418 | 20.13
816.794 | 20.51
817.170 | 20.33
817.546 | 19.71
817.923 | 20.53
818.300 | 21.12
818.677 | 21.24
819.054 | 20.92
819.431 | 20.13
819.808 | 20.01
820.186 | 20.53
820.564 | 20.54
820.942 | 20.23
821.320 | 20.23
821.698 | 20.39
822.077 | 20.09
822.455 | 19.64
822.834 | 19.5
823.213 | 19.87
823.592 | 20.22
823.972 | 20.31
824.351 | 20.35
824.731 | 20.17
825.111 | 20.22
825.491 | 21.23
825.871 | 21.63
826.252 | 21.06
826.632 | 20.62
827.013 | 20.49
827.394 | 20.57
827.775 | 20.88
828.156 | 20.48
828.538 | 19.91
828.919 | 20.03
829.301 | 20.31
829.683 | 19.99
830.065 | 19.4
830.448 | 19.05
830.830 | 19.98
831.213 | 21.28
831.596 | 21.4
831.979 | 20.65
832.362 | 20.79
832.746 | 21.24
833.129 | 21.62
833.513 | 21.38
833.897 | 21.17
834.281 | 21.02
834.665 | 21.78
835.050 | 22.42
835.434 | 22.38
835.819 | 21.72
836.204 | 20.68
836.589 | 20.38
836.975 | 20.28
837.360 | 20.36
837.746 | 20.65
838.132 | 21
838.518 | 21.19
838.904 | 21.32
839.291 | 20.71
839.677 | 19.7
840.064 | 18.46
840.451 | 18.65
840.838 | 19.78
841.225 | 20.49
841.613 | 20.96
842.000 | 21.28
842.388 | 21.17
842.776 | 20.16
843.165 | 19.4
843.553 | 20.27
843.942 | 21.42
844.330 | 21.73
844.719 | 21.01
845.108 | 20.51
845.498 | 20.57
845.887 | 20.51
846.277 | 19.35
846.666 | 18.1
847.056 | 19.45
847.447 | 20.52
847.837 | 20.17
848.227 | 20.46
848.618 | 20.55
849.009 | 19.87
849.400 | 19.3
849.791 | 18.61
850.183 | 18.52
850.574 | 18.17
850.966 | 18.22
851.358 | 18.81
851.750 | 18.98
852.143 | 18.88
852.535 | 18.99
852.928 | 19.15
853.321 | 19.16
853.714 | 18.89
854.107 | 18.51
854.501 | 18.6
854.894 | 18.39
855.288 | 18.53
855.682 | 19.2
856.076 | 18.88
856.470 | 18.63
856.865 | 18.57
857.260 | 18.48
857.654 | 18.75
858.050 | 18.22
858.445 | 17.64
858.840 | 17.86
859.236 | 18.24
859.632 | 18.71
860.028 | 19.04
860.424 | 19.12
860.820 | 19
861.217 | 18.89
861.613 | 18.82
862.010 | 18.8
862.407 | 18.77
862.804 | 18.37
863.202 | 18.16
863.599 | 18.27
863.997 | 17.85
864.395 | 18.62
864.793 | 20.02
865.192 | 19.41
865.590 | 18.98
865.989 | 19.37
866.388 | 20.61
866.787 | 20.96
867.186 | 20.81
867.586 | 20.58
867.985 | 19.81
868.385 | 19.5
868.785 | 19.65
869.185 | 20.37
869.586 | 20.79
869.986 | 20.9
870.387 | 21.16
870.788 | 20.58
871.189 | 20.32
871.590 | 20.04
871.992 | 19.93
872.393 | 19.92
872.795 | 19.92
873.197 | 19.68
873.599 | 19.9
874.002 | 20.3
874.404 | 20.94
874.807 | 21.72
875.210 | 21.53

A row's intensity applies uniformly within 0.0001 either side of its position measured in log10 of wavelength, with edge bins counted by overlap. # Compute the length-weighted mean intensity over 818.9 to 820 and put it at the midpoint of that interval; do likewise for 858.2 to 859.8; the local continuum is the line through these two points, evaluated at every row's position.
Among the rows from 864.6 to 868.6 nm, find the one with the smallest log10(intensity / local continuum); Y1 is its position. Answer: 865.590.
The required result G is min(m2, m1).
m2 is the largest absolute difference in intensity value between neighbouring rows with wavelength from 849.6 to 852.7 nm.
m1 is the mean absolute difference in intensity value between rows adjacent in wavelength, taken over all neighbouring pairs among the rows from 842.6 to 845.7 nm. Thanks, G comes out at 0.59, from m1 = 0.6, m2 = 0.59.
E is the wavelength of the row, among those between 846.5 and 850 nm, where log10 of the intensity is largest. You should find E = 848.618 nm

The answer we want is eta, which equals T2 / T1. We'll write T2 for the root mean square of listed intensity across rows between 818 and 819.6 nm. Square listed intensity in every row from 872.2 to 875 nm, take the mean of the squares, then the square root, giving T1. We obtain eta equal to 1.02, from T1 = 20.4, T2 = 20.9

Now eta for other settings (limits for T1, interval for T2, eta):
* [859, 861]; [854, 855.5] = 0.98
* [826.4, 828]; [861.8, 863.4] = 0.90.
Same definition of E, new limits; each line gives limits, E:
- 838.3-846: 844.330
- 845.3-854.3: 845.498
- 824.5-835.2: 835.050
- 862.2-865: 864.793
